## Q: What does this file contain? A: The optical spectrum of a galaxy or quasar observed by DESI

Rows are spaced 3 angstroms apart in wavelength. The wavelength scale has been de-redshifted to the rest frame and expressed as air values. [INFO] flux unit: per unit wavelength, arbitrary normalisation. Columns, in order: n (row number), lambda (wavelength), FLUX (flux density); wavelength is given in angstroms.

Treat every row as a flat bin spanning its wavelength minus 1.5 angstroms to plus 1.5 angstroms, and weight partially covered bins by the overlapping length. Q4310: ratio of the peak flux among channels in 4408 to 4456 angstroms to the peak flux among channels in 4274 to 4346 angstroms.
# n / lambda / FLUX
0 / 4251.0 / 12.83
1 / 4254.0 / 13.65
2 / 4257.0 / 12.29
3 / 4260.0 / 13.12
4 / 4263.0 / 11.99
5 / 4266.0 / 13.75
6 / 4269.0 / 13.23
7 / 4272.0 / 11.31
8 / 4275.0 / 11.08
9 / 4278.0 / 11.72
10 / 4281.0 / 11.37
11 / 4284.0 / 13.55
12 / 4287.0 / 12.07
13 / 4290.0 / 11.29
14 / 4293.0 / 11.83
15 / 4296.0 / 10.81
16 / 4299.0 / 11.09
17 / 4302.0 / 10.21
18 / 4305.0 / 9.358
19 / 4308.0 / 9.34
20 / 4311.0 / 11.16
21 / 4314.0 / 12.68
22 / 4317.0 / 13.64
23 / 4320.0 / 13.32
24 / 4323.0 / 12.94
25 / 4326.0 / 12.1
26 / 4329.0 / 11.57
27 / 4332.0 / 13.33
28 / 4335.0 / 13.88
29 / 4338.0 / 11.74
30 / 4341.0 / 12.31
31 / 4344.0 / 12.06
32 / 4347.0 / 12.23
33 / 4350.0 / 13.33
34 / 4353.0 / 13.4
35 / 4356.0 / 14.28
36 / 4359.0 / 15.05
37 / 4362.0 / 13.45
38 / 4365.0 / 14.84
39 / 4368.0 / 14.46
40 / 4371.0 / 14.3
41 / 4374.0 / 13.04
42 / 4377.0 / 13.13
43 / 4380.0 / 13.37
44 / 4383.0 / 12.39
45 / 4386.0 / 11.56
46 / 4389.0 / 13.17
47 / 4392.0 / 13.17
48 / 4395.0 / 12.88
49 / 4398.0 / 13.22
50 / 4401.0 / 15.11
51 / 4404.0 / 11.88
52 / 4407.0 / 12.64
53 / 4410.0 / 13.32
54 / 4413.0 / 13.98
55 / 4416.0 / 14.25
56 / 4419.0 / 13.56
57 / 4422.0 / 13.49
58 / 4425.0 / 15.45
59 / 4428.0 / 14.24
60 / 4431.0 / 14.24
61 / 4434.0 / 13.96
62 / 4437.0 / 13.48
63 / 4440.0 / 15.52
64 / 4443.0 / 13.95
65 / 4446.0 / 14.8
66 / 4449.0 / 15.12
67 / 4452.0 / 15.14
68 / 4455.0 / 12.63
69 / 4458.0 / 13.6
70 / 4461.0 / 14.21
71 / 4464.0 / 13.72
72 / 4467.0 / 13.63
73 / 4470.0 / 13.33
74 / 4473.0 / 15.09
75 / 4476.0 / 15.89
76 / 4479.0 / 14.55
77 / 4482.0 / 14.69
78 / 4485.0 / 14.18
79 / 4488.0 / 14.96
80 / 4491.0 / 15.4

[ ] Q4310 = 1.12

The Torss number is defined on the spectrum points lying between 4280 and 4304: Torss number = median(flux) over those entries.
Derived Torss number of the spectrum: 11.3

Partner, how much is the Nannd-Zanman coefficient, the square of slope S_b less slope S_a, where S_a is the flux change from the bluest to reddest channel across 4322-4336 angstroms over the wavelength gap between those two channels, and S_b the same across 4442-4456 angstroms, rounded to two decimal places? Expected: 0.04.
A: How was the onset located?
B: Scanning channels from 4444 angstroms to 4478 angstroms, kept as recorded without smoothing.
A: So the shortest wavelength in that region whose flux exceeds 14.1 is 4446.0 angstroms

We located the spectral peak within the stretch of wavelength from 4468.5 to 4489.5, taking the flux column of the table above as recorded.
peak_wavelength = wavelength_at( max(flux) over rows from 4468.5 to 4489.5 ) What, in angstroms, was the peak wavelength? 4476.0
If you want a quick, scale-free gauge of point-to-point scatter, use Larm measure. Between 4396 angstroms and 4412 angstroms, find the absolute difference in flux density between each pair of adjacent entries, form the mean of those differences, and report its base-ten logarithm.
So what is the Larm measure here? 0.21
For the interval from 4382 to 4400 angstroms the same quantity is -0.21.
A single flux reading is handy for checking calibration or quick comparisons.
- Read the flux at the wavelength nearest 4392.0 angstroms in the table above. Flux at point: 13.17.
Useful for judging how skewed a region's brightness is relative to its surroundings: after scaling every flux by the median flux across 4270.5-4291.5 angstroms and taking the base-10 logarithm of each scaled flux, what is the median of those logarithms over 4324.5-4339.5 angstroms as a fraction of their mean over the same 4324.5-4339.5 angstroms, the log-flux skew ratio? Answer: 0.66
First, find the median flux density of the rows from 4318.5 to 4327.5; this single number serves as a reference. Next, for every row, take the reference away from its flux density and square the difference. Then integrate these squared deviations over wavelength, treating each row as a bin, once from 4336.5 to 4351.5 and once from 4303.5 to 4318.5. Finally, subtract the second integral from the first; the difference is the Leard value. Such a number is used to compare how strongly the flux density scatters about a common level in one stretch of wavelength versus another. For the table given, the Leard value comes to -79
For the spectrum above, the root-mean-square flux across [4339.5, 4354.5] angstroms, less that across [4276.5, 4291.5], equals 0.65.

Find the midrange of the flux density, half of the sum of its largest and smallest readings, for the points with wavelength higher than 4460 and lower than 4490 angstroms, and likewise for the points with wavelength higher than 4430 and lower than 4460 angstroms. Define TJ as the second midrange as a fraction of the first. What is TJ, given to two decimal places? 0.96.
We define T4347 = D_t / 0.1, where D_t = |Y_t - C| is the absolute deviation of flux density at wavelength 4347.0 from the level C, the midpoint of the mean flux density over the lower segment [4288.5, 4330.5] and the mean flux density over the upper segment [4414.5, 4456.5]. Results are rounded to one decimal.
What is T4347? 6.7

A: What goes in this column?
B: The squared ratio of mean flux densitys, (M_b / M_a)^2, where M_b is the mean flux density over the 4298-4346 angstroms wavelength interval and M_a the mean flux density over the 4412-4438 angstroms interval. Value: 0.718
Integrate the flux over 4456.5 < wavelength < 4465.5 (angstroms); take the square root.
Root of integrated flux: 11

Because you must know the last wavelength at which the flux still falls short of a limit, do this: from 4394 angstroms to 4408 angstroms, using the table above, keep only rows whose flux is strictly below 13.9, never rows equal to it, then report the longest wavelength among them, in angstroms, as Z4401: 4407.0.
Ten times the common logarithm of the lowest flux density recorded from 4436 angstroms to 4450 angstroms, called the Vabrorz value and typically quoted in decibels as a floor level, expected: 11.3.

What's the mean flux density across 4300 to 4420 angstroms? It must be 12.9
